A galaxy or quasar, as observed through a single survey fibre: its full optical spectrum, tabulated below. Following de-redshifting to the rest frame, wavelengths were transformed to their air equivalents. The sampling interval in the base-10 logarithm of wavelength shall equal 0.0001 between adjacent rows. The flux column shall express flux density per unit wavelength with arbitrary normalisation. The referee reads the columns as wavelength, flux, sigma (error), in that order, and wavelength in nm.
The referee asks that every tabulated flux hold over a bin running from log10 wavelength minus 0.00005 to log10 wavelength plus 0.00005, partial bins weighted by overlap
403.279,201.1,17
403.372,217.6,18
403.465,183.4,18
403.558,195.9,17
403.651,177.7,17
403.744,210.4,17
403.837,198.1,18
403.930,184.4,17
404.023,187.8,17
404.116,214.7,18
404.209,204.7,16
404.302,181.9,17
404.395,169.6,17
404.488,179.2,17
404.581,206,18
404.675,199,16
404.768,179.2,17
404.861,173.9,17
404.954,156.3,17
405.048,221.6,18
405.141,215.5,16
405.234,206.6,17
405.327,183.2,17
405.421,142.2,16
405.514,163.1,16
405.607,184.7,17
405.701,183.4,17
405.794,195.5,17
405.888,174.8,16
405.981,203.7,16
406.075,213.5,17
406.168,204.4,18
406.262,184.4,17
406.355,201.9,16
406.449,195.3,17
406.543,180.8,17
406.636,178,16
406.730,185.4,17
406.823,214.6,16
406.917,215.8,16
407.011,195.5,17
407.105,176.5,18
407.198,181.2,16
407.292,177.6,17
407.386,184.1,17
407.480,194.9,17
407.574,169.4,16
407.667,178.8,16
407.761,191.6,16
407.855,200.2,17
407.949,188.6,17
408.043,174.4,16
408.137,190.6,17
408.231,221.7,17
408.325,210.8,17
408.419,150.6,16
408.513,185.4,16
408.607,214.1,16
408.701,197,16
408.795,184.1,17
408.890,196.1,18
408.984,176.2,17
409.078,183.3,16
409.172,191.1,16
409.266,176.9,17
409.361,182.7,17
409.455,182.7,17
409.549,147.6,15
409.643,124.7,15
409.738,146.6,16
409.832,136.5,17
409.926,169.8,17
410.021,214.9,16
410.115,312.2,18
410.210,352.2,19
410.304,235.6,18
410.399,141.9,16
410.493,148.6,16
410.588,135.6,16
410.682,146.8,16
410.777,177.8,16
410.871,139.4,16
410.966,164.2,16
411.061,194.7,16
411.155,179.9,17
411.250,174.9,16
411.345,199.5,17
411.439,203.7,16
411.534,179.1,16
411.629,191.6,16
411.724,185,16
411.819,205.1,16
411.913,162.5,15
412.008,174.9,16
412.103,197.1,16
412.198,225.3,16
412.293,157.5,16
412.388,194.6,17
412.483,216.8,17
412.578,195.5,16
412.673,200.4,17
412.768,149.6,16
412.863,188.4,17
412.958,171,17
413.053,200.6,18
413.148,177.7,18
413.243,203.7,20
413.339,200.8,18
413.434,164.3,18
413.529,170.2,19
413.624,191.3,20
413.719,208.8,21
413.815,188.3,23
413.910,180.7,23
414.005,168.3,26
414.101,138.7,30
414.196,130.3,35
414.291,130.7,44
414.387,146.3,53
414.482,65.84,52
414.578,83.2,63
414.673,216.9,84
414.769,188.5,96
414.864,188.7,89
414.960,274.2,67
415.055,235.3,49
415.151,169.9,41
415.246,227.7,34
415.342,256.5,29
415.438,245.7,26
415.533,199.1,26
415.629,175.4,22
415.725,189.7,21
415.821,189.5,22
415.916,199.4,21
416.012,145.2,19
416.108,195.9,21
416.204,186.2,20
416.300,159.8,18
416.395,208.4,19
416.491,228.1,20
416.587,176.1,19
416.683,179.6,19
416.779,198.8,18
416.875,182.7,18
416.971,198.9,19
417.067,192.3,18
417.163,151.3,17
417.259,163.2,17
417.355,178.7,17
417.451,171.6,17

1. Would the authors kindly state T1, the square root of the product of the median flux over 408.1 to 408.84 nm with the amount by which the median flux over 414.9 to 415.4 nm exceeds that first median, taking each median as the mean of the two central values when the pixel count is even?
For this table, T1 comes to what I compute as 90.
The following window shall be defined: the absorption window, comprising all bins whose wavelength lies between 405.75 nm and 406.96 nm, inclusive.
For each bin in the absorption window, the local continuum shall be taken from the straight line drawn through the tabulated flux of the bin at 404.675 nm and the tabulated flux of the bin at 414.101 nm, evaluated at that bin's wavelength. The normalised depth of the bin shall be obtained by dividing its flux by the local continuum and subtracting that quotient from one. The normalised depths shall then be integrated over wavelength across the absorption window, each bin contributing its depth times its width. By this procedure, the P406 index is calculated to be -0.05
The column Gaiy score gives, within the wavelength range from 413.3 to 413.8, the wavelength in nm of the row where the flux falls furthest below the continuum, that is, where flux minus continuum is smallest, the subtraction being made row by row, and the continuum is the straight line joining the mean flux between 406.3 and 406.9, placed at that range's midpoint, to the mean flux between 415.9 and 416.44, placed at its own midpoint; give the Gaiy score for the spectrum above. 413.434 nm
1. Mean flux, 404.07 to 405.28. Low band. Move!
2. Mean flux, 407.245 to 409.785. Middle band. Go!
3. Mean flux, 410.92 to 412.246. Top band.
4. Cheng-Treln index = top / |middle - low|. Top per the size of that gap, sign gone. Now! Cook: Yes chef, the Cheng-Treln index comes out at 18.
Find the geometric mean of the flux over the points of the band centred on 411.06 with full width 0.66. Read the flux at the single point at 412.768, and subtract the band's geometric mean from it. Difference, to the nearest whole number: -25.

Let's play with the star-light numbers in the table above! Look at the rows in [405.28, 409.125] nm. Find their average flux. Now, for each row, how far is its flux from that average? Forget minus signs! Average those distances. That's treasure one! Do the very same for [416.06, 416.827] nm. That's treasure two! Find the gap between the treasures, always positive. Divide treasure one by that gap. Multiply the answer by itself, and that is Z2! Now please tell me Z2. 16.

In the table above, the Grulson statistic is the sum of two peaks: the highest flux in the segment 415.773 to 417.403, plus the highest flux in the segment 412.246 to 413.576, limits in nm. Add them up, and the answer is 445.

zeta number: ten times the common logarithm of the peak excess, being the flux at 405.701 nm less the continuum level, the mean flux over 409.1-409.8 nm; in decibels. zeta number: 13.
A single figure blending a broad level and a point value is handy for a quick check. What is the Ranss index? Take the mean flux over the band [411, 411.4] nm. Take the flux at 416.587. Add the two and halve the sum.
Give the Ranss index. 182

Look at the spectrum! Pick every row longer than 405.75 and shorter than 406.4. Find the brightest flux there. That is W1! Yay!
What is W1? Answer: 213.5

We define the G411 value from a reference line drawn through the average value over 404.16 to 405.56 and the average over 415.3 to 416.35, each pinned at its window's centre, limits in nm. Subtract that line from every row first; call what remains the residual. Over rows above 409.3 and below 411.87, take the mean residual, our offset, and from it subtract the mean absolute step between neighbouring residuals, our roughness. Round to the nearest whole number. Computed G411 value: -36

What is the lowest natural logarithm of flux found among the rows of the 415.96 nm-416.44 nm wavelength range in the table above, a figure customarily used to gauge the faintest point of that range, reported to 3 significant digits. 4.98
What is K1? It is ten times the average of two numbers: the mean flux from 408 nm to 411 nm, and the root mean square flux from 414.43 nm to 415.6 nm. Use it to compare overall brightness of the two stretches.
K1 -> 1951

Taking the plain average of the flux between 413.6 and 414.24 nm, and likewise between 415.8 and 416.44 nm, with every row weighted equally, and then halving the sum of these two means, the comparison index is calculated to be 178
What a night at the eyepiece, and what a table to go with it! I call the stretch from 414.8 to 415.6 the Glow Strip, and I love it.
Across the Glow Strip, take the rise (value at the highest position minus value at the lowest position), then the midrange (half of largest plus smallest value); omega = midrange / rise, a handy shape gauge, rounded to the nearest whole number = 21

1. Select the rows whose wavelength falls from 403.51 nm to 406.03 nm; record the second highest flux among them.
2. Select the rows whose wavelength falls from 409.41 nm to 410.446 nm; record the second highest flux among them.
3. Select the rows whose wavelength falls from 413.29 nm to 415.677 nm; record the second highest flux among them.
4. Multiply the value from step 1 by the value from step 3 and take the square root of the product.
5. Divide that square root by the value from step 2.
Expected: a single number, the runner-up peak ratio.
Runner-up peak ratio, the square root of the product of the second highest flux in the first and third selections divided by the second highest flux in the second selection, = 0.75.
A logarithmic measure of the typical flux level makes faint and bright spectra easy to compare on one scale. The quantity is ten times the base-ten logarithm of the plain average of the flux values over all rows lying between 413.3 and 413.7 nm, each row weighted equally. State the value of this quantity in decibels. 22.6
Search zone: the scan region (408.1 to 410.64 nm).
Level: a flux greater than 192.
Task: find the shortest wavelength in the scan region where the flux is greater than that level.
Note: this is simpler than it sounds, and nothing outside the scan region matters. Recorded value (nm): 408.231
